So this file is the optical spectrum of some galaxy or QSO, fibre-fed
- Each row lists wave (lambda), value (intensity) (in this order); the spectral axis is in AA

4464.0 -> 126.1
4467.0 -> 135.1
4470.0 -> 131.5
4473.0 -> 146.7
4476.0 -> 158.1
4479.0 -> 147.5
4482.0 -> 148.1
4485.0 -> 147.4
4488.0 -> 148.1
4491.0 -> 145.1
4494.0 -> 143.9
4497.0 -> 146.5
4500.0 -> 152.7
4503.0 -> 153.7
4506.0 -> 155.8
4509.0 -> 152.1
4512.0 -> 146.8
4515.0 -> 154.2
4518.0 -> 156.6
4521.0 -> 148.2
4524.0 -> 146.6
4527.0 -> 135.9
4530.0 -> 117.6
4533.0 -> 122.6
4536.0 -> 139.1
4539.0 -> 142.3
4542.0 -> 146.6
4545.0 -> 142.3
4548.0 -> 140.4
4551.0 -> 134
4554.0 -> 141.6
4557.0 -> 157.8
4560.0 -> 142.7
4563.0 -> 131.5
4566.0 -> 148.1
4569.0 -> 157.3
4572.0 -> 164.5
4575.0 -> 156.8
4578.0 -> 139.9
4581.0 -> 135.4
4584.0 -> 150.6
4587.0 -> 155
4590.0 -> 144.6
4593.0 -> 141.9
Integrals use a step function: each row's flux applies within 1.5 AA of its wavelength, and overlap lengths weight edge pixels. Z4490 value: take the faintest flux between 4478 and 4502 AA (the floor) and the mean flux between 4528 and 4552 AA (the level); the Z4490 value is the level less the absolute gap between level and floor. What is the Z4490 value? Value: 127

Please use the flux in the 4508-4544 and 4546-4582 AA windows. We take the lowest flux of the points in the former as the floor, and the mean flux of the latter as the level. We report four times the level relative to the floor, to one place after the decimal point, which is 5.0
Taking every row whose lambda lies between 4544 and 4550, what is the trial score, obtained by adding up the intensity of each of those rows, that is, 283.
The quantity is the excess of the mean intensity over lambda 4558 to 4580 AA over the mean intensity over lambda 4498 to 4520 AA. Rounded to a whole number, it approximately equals -4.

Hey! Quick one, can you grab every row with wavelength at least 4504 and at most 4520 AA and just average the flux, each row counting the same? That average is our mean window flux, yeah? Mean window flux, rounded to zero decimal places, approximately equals 153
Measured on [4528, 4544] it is 134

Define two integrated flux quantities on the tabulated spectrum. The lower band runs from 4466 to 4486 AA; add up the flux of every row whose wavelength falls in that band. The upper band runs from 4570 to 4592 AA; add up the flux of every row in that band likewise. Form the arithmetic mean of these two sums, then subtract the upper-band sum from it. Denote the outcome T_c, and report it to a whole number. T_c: -16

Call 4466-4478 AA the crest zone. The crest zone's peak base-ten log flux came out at 2.199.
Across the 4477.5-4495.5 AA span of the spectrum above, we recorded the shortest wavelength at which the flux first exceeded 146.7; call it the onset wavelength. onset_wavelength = 4479.0 AA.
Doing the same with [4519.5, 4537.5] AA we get 4521.0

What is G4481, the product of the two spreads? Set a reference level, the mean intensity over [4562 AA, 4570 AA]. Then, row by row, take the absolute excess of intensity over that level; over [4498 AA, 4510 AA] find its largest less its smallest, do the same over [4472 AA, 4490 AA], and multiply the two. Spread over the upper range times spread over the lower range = 42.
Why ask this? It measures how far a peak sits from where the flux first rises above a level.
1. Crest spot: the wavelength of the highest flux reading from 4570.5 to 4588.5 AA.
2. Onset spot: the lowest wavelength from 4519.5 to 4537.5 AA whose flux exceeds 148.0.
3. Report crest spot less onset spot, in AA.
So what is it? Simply 51 AA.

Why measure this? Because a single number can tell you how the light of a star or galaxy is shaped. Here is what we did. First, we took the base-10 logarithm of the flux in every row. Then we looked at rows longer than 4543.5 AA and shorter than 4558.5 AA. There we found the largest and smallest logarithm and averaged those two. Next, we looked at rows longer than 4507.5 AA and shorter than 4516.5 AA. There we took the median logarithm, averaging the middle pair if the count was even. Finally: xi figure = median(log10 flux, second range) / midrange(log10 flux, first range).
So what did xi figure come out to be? 1.01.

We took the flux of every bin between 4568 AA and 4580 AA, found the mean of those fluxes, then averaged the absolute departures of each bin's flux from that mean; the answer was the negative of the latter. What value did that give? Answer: -7.4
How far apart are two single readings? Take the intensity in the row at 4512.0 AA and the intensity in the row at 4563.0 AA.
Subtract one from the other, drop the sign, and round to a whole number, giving 15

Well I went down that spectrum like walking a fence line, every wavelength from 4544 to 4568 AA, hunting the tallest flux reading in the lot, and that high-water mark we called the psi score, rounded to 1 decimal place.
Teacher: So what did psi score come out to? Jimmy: 157.8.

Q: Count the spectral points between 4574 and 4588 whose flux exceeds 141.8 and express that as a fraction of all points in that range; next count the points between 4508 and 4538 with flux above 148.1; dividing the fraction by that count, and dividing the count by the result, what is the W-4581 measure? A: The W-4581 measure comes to 27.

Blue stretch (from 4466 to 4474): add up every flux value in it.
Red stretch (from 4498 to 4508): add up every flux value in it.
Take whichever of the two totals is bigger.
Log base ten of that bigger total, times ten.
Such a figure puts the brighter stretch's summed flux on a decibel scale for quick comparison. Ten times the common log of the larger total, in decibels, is 26.6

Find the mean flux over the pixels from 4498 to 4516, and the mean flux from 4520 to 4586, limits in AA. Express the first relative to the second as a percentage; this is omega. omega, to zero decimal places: 107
